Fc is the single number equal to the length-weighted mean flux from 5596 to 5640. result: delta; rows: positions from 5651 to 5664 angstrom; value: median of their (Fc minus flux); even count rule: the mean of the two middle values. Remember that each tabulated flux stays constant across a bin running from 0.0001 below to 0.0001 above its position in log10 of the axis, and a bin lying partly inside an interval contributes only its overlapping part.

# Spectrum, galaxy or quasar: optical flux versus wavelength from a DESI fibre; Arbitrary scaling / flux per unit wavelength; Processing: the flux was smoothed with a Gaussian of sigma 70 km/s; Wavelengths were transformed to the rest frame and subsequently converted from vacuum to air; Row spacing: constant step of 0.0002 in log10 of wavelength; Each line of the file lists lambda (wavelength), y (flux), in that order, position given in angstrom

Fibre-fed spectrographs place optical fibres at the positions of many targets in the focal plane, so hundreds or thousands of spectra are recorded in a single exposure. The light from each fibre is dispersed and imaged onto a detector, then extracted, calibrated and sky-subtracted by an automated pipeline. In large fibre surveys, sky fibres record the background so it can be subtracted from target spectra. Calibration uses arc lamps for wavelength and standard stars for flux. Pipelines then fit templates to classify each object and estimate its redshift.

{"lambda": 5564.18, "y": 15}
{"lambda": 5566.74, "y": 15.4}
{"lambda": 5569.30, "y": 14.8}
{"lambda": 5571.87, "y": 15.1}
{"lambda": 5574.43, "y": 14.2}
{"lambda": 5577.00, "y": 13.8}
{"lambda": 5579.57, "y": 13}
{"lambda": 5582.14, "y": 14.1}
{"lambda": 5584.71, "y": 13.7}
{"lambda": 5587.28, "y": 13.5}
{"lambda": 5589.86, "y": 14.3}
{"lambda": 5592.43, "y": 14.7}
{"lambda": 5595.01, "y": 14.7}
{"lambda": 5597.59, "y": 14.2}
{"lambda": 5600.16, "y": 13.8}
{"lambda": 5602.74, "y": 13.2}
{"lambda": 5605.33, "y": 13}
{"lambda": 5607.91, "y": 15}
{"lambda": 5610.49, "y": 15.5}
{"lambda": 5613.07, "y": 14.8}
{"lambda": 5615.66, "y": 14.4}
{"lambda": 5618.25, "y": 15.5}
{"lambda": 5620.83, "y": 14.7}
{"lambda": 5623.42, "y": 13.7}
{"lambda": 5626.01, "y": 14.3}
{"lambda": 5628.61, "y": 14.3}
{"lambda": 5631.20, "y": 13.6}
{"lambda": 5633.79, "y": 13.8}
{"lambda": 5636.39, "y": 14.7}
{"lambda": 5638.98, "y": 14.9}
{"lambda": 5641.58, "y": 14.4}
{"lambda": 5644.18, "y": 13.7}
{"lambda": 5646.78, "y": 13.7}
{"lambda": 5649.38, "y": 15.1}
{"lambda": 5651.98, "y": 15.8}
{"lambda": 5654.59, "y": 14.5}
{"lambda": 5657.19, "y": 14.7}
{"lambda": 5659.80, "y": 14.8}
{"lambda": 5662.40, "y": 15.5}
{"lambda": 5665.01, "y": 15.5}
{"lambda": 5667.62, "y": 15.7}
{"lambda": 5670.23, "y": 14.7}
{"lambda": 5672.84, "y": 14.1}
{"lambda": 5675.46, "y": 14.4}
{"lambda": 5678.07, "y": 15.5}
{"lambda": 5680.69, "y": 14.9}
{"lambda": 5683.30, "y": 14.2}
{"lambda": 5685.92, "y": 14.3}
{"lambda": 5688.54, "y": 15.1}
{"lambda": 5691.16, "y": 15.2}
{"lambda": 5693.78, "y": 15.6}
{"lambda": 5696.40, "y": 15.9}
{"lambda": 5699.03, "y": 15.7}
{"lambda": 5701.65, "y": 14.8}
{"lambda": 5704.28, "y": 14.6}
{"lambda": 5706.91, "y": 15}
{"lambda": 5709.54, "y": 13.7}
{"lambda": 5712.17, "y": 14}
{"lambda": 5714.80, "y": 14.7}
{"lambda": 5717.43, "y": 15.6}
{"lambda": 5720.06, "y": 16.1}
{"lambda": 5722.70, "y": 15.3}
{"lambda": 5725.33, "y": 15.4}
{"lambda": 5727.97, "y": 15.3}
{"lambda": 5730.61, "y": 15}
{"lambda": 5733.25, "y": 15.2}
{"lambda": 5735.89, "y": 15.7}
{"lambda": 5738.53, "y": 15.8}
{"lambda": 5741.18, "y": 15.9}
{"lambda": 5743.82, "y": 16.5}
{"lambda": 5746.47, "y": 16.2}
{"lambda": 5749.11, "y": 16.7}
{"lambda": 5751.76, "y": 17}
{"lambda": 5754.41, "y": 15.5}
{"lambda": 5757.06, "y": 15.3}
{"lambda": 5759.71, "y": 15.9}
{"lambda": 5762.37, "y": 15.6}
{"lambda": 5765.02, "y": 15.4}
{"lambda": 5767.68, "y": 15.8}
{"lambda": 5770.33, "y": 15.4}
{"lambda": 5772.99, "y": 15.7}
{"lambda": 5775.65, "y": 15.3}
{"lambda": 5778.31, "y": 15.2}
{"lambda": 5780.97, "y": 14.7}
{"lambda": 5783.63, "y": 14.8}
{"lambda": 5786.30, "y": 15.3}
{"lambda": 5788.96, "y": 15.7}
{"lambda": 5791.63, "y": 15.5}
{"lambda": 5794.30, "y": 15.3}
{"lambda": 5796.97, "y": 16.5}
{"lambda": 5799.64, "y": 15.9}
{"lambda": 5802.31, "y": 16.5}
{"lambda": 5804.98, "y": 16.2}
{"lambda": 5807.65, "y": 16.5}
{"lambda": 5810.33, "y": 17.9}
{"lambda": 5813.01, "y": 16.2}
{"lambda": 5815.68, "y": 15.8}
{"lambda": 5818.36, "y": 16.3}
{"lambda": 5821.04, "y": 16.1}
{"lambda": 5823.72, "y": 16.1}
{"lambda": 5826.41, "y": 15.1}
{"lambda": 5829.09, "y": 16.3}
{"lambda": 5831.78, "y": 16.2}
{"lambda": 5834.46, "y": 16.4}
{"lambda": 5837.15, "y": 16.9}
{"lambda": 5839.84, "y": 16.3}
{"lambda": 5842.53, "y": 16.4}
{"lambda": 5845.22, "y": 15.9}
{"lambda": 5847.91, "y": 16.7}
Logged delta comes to -0.5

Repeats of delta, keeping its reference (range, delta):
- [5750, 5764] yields -1.3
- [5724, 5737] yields -1.0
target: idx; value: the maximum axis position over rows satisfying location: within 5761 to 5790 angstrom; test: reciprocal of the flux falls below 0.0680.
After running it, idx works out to 5788.96 angstrom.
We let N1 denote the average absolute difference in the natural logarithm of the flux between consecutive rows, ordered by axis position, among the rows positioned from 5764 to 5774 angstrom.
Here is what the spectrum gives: 0.024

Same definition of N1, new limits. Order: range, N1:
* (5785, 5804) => 0.034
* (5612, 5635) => 0.042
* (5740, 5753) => 0.026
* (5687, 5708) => 0.023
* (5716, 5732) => 0.023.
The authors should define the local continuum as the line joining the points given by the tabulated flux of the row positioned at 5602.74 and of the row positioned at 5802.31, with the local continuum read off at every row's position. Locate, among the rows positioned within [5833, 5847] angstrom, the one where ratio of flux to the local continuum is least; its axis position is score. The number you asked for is 5845.22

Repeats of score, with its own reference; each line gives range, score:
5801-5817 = 5815.68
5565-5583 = 5579.57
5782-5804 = 5783.63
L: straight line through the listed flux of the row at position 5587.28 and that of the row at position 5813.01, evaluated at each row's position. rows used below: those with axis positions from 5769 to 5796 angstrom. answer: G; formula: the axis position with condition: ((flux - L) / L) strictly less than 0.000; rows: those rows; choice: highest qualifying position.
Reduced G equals 5794.30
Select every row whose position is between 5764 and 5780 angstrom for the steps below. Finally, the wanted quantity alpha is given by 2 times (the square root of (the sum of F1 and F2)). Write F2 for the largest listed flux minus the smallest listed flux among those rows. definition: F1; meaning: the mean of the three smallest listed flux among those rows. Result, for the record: 8.0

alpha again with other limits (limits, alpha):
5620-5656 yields 8.0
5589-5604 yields 7.8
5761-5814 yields 8.5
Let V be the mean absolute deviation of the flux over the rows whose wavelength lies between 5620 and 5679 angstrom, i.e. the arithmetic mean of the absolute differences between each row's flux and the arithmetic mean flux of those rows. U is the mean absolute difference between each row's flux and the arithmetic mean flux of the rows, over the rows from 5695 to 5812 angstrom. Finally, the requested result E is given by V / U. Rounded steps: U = 0.559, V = 0.54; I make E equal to 0.97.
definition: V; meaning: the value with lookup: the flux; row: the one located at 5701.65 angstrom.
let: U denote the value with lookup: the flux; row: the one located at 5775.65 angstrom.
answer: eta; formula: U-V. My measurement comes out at 0.5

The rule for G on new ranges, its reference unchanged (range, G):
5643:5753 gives 5733.25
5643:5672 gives 5646.78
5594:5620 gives 5605.33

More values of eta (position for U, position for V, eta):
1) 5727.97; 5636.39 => 0.6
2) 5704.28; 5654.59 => 0.1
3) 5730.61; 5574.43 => 0.8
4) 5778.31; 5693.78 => -0.4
